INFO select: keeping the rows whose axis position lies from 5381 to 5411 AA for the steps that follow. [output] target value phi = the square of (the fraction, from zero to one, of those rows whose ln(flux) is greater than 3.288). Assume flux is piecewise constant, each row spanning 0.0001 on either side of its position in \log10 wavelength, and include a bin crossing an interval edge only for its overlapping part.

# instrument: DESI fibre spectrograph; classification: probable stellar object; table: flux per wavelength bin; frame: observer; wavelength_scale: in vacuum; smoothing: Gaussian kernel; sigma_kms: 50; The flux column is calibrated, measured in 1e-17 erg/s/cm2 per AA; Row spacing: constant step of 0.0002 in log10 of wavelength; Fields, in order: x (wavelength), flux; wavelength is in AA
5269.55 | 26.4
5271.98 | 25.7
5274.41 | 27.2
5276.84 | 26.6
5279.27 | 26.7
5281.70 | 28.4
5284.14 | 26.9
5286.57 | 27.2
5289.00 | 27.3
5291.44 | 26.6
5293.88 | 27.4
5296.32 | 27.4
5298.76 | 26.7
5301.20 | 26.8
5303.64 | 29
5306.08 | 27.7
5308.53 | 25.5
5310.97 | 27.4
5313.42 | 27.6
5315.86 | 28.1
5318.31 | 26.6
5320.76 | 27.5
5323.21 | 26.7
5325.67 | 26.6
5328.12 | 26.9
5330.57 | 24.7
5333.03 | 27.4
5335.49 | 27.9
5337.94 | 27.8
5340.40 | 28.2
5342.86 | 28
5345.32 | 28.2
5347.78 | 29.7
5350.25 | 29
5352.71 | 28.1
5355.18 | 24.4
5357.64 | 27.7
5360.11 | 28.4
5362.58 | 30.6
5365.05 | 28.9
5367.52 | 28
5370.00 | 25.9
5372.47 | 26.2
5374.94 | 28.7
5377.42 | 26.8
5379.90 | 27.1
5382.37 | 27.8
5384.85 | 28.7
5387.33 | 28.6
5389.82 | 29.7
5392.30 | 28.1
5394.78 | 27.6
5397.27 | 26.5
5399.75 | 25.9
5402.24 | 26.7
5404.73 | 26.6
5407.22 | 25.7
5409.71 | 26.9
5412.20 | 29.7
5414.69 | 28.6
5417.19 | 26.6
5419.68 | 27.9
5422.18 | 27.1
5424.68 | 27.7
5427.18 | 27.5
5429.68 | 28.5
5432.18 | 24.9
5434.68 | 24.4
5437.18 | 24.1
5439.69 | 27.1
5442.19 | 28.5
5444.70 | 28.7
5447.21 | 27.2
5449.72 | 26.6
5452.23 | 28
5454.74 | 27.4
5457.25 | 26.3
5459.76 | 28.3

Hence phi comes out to 0.34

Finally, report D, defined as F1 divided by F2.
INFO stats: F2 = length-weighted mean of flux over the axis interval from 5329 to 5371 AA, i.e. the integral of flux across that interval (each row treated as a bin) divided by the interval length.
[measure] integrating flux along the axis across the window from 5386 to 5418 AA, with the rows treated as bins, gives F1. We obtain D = 32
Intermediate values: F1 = 880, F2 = 27.8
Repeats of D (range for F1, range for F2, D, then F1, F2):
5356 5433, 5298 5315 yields 78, 2125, 27.3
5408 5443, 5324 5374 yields 34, 948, 27.6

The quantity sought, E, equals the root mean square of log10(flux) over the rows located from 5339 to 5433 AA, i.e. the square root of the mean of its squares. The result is 1.44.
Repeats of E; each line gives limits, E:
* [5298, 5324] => 1.43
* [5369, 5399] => 1.44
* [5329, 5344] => 1.44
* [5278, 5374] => 1.44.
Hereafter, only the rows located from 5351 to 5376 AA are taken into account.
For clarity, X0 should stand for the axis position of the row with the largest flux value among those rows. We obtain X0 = 5362.58 AA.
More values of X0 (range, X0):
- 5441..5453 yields 5444.70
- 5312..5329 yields 5315.86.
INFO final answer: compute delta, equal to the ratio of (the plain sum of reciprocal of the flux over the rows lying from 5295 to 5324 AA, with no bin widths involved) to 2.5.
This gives 0.176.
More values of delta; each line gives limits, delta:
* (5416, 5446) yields 0.179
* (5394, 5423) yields 0.177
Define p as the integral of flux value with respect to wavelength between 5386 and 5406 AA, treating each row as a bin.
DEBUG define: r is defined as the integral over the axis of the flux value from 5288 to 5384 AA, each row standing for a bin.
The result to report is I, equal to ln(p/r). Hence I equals -1.57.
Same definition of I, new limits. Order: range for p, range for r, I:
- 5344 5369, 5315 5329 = 0.62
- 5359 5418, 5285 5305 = 1.10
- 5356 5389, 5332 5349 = 0.65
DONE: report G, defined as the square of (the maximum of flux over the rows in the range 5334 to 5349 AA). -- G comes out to 882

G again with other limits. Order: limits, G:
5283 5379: 936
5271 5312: 841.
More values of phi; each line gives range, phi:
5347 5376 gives 0.56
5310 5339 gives 0.44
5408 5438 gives 0.44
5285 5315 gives 0.56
